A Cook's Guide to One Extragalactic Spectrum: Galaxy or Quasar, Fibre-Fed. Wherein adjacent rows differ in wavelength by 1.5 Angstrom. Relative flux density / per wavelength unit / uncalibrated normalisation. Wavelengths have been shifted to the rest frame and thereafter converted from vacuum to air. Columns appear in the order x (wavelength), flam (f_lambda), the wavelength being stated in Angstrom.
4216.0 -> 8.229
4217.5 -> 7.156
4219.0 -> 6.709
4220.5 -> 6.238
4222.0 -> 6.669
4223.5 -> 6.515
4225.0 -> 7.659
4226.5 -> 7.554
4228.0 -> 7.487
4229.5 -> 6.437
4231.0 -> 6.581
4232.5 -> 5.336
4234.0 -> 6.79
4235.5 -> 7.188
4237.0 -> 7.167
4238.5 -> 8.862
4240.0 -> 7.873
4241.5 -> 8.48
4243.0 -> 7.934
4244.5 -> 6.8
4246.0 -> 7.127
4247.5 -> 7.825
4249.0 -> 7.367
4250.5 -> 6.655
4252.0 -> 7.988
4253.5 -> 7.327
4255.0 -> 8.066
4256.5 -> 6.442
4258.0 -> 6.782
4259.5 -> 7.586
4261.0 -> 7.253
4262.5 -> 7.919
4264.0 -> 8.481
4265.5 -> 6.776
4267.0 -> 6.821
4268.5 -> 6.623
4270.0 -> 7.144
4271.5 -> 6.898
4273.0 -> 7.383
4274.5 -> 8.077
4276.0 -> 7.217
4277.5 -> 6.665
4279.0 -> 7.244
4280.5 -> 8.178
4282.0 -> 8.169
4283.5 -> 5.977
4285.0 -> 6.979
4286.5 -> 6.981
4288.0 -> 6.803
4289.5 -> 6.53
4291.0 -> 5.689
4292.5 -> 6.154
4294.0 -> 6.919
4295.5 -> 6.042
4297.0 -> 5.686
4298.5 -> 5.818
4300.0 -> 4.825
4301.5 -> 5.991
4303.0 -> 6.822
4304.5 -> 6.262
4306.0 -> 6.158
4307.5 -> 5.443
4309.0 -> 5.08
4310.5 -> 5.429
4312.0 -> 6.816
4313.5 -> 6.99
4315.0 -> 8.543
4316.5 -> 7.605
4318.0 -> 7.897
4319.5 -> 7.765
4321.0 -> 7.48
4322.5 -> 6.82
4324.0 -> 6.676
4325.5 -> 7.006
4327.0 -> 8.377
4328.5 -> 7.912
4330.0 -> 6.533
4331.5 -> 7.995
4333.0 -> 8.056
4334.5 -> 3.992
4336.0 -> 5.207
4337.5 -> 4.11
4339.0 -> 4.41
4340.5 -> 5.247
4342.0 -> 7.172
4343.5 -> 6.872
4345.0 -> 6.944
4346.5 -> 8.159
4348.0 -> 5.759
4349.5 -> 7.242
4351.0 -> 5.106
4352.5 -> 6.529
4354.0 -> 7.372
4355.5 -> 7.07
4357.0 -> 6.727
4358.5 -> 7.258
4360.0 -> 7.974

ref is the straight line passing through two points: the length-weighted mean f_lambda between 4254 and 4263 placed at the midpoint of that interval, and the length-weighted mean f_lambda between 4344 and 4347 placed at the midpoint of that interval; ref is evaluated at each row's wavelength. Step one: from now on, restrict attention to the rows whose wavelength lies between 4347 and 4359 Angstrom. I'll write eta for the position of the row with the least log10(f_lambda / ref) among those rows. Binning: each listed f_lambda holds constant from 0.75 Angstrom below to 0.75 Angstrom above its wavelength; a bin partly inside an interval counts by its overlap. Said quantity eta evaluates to 4351.0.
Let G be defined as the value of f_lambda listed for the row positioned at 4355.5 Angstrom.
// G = 7.07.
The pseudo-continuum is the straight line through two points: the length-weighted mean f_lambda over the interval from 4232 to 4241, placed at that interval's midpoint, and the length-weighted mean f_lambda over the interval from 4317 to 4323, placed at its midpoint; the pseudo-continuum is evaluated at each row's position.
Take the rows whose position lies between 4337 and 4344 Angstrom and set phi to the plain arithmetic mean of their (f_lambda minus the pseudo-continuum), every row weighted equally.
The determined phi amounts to -2.0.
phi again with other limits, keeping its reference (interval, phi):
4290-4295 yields -1.2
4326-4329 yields 0.6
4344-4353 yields -1.0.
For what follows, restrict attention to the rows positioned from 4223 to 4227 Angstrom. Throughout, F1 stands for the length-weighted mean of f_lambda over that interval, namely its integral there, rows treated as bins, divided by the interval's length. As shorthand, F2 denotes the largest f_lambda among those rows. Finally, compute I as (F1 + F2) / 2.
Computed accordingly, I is 7.5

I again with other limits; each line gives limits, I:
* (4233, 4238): 7.1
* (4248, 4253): 7.7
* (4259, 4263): 7.7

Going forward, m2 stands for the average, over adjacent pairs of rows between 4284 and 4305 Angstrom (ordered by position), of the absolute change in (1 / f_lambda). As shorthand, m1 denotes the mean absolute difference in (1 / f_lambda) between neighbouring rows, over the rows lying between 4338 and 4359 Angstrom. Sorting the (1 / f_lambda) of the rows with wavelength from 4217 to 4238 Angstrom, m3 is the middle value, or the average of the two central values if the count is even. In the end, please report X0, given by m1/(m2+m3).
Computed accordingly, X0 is 0.162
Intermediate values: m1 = 0.0265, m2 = 0.0160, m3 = 0.148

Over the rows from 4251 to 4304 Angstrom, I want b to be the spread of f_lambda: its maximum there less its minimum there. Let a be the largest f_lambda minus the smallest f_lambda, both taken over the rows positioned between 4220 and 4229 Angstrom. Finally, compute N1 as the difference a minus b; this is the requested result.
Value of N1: -2.2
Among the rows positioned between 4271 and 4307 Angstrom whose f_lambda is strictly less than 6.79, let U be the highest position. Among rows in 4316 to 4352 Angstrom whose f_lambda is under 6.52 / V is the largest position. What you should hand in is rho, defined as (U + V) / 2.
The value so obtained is 4328.5 Angstrom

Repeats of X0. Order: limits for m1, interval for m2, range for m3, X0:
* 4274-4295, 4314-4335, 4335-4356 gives 0.085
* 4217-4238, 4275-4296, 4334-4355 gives 0.073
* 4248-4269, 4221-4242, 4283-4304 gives 0.077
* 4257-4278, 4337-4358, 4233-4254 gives 0.066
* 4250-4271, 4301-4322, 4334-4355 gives 0.076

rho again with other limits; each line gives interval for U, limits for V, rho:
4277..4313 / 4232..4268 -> 4283.5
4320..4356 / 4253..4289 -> 4318.0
